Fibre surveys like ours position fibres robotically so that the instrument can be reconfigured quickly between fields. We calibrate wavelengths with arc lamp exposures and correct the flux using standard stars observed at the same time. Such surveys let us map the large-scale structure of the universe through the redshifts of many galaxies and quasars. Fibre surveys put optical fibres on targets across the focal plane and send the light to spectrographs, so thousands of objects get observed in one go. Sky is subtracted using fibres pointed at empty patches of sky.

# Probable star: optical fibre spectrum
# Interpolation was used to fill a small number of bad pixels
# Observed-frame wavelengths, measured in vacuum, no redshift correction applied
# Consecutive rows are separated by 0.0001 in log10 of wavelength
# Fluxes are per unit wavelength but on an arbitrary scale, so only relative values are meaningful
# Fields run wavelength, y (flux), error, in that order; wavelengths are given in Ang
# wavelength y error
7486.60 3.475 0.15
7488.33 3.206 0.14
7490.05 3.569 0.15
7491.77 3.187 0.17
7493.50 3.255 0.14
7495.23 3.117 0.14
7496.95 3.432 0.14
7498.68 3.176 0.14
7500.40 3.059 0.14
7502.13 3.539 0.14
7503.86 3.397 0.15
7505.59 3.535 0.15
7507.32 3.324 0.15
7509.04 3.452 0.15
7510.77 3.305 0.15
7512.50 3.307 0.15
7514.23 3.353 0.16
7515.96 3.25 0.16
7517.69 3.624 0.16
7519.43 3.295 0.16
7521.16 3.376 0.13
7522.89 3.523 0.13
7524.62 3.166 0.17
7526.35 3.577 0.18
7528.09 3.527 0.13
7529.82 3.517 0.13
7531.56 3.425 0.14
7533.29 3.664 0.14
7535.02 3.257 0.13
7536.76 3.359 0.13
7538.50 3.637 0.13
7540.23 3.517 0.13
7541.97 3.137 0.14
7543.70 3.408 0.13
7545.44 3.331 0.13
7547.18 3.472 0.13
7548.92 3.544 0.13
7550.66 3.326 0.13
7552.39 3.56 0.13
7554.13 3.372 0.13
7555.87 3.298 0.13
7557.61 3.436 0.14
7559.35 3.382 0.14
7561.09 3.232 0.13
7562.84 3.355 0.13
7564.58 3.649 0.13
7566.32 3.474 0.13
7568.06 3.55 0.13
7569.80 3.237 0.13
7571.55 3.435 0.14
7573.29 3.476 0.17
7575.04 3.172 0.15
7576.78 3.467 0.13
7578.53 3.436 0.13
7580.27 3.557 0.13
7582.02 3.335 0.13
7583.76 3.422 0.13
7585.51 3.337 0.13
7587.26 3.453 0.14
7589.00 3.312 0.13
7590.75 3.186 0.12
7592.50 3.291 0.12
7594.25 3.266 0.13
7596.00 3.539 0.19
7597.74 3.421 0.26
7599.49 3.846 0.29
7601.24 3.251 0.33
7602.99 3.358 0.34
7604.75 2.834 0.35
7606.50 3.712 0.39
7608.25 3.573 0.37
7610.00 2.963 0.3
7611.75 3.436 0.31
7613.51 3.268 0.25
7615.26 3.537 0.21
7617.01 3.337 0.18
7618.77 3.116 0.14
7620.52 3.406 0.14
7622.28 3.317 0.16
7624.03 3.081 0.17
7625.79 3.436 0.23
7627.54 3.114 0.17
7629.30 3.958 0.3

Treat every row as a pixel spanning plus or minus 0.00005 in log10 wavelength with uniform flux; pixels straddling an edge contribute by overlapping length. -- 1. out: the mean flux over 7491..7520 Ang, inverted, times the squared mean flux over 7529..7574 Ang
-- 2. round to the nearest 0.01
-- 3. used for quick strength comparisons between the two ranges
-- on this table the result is 3.52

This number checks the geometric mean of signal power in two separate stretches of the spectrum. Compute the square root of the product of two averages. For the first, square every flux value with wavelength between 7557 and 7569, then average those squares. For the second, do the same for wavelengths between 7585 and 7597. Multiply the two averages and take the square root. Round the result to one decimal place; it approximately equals 11.5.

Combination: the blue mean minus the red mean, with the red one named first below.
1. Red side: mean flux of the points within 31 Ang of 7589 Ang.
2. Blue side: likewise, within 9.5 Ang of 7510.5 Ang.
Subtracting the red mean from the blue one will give 0.02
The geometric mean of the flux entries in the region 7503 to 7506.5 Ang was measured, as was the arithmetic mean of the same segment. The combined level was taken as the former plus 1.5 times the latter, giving 8.66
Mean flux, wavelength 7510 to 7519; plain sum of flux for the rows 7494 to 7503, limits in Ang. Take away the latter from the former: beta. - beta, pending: -13.0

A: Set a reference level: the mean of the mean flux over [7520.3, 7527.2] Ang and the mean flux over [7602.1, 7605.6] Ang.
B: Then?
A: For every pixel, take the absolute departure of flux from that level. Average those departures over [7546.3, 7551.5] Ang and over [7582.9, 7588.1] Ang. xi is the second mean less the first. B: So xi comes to -0.04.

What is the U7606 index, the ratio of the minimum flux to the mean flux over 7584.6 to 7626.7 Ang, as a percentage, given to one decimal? 84.7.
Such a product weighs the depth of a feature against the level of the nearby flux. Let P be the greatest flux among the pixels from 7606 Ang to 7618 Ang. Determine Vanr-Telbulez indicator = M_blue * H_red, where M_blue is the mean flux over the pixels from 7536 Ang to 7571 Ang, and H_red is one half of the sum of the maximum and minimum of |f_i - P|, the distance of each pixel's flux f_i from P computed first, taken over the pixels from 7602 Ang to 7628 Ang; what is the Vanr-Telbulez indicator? 1.499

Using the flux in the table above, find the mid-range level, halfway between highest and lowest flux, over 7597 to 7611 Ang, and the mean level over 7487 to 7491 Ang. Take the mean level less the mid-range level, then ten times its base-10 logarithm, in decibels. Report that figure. -13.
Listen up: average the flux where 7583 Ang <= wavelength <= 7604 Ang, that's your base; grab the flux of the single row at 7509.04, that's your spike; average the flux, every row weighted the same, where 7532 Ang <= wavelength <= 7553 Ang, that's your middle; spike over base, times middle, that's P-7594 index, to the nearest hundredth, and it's 3.50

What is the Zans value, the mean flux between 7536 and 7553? 3.43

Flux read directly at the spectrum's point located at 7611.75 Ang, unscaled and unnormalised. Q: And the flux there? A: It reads 3.436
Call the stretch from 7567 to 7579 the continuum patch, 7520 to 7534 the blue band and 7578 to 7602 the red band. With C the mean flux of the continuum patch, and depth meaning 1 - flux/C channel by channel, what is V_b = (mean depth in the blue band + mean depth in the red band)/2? -0.012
